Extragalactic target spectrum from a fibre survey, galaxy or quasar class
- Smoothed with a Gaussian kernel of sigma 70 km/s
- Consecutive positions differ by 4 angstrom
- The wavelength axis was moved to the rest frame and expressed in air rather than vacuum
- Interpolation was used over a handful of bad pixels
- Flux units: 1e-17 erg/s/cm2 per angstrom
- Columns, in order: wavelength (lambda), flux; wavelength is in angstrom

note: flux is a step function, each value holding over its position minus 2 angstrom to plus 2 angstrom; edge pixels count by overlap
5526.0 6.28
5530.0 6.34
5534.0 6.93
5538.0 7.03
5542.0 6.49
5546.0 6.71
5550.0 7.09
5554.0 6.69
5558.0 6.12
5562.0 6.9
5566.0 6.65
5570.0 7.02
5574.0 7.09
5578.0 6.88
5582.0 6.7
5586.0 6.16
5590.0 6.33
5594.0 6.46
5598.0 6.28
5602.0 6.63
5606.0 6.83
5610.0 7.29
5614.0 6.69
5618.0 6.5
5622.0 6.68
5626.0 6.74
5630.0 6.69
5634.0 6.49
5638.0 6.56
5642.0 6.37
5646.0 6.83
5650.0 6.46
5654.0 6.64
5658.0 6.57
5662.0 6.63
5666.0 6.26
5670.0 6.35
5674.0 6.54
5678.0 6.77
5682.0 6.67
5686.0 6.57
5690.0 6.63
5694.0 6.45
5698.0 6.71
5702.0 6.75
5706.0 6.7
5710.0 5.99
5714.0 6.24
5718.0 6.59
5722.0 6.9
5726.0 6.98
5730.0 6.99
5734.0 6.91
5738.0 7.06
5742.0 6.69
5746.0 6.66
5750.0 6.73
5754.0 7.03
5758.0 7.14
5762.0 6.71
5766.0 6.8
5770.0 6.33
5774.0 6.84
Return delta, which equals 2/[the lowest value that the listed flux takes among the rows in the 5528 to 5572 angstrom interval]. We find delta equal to 0.327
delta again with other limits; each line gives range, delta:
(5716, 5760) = 0.303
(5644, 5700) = 0.319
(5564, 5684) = 0.325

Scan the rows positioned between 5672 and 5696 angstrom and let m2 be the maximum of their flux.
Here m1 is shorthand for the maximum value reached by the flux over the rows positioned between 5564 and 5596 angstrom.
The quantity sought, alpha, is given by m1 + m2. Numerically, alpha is 13.9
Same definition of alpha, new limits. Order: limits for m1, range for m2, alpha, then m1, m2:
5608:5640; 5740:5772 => 14.4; 7.29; 7.14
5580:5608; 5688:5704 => 13.6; 6.83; 6.75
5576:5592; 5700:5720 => 13.6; 6.88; 6.75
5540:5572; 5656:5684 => 13.9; 7.09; 6.77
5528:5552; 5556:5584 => 14.2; 7.09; 7.09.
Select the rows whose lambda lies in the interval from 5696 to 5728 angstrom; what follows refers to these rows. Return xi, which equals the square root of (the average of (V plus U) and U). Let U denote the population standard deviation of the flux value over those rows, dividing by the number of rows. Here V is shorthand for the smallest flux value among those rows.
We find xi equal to 1.82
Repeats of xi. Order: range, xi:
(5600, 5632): 1.86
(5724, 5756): 1.87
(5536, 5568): 1.83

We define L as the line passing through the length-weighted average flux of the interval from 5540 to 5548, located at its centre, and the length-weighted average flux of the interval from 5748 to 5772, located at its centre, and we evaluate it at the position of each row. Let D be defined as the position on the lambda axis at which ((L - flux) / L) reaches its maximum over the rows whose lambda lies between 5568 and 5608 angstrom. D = 5586.0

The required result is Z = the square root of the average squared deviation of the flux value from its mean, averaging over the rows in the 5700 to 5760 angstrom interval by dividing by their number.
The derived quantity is 0.30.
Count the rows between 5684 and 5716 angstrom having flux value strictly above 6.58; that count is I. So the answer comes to 4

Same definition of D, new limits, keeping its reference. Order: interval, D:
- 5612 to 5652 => 5642.0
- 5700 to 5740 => 5710.0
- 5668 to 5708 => 5670.0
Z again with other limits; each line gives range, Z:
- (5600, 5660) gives 0.21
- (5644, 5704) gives 0.15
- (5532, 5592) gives 0.31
